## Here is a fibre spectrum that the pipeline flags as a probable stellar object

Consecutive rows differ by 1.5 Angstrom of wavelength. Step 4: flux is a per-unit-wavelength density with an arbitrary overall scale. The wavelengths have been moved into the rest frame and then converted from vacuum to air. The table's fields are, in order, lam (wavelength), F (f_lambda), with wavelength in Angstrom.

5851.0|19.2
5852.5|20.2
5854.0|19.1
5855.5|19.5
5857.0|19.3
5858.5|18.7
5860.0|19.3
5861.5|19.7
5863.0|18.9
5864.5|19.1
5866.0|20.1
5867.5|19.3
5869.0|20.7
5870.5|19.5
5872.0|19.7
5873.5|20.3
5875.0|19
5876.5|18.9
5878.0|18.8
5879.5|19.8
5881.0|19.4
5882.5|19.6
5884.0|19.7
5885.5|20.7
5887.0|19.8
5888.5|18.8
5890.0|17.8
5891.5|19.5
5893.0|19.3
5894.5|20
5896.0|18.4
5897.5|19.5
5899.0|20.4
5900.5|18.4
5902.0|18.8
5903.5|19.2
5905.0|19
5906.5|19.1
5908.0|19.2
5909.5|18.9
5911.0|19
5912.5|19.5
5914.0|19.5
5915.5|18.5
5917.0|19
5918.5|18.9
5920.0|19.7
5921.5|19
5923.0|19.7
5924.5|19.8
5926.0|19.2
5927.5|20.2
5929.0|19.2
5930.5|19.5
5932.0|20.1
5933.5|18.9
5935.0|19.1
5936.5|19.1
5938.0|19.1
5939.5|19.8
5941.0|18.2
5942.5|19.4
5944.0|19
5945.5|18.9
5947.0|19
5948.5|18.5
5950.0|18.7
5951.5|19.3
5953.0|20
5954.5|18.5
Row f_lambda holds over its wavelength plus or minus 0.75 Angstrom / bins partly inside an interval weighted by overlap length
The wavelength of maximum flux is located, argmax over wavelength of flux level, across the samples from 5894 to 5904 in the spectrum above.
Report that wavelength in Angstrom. 5899.0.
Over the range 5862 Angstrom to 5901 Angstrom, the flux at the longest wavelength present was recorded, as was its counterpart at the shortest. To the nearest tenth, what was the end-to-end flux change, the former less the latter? -0.5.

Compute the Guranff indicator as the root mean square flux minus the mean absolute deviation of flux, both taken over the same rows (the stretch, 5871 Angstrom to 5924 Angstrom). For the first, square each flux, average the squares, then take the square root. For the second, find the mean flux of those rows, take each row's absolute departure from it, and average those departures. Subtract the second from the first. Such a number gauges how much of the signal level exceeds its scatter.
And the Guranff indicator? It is 18.8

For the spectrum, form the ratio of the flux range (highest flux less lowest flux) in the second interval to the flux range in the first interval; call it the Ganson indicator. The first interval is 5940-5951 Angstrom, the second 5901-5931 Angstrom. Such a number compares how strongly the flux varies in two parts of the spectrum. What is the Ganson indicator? 1.4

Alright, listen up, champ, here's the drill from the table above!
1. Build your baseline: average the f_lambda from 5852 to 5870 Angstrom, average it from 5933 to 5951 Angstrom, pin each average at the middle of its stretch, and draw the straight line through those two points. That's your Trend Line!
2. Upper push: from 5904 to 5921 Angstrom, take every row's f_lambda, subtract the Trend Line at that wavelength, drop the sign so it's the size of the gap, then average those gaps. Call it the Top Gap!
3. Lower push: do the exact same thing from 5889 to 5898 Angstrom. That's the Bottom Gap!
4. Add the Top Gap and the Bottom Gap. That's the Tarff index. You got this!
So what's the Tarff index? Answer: 0.87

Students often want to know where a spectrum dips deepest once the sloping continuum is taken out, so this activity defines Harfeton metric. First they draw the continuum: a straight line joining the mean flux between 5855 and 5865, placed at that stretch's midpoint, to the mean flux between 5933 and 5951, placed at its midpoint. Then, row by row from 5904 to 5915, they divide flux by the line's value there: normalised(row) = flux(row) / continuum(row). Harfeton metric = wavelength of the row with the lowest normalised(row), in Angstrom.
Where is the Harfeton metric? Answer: 5909.5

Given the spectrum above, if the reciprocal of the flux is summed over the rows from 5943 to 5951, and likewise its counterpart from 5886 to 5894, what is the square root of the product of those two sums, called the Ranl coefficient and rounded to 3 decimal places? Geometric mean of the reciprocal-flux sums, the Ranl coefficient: 0.264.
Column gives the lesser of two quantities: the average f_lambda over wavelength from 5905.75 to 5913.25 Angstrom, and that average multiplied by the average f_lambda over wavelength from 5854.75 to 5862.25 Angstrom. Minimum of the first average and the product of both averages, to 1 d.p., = 19.1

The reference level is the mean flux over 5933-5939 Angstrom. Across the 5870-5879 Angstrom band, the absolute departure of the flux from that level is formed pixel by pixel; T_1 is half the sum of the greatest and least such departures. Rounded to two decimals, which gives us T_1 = 0.65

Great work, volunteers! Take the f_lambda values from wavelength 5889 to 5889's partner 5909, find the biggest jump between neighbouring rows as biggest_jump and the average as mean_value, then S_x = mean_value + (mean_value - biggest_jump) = 36.2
